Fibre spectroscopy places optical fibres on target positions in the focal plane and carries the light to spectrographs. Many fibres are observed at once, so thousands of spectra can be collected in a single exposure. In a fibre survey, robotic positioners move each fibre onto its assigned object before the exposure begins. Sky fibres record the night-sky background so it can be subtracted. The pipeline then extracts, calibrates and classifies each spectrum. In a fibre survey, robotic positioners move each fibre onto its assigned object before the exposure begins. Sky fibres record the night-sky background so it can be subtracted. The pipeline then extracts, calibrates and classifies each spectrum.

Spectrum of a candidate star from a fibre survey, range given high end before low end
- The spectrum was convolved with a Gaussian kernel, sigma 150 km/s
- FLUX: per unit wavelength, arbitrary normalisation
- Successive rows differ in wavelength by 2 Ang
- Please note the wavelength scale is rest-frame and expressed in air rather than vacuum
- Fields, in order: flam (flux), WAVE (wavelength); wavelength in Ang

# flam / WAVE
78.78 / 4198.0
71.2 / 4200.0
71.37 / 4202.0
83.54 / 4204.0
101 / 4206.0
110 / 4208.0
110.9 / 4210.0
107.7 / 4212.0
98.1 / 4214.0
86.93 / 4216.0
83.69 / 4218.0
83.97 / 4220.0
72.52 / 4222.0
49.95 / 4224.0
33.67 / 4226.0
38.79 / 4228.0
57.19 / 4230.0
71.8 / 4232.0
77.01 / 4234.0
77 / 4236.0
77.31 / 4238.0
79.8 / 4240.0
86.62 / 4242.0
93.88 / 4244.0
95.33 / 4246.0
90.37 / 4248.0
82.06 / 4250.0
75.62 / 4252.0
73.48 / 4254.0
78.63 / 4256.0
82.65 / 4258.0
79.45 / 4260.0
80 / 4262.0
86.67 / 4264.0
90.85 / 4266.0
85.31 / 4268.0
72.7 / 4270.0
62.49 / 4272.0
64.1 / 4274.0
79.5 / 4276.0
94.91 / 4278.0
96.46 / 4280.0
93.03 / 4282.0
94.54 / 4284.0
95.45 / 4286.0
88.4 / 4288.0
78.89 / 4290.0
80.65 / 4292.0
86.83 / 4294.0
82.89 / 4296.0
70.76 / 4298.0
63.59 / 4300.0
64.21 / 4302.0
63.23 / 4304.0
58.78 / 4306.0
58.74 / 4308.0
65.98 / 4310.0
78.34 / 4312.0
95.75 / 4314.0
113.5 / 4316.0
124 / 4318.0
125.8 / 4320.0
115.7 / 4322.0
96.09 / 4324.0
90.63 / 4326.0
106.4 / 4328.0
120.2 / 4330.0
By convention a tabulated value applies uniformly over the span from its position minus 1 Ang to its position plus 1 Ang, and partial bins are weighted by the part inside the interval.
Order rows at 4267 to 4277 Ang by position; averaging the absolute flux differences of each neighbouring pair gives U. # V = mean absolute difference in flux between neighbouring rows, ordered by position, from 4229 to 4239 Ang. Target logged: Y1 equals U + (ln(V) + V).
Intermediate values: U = 10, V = 5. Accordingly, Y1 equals 16.6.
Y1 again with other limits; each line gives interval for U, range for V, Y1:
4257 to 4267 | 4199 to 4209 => 15.6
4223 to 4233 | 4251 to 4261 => 18.5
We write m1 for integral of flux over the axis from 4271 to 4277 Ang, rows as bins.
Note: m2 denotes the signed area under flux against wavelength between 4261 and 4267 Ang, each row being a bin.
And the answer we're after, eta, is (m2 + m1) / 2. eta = 464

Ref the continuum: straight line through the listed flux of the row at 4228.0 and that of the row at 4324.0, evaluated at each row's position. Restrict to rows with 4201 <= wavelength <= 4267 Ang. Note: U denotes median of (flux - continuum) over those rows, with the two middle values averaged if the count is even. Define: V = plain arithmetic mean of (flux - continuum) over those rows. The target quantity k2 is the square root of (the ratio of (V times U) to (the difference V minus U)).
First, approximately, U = 34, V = 38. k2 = 17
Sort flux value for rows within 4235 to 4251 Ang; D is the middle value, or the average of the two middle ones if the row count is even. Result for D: 84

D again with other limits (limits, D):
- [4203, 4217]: 101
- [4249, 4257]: 77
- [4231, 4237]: 77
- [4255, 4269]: 83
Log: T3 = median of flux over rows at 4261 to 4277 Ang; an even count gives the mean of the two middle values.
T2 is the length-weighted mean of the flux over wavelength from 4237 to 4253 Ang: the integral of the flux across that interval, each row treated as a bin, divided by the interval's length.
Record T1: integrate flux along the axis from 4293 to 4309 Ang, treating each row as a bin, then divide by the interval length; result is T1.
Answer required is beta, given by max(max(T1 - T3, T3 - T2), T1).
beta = 69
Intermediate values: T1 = 69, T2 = 85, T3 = 80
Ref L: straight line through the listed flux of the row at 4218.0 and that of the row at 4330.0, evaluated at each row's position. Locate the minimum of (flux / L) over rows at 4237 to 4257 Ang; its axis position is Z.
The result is 4254.0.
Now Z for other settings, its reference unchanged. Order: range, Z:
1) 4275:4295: 4290.0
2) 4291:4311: 4308.0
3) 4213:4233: 4226.0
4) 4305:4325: 4308.0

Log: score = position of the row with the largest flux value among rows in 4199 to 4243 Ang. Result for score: 4210.0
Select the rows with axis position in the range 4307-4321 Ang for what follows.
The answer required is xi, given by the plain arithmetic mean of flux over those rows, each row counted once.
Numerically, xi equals 95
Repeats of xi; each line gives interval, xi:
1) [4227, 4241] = 68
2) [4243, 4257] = 84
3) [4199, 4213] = 94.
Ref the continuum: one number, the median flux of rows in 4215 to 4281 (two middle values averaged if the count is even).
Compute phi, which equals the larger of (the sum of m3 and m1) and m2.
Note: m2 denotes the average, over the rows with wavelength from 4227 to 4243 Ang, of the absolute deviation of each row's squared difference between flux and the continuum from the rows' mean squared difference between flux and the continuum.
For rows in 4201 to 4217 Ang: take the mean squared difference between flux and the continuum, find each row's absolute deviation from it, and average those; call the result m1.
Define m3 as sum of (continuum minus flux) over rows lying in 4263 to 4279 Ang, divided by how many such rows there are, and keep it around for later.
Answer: 396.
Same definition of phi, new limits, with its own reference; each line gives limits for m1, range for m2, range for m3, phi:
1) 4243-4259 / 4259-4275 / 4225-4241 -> 99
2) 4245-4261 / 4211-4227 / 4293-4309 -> 543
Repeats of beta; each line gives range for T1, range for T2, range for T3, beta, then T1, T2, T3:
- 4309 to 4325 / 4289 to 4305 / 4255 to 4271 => 102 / 102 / 74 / 81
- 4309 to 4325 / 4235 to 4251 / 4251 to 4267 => 102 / 102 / 85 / 80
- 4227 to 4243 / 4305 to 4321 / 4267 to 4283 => 71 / 71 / 90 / 82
